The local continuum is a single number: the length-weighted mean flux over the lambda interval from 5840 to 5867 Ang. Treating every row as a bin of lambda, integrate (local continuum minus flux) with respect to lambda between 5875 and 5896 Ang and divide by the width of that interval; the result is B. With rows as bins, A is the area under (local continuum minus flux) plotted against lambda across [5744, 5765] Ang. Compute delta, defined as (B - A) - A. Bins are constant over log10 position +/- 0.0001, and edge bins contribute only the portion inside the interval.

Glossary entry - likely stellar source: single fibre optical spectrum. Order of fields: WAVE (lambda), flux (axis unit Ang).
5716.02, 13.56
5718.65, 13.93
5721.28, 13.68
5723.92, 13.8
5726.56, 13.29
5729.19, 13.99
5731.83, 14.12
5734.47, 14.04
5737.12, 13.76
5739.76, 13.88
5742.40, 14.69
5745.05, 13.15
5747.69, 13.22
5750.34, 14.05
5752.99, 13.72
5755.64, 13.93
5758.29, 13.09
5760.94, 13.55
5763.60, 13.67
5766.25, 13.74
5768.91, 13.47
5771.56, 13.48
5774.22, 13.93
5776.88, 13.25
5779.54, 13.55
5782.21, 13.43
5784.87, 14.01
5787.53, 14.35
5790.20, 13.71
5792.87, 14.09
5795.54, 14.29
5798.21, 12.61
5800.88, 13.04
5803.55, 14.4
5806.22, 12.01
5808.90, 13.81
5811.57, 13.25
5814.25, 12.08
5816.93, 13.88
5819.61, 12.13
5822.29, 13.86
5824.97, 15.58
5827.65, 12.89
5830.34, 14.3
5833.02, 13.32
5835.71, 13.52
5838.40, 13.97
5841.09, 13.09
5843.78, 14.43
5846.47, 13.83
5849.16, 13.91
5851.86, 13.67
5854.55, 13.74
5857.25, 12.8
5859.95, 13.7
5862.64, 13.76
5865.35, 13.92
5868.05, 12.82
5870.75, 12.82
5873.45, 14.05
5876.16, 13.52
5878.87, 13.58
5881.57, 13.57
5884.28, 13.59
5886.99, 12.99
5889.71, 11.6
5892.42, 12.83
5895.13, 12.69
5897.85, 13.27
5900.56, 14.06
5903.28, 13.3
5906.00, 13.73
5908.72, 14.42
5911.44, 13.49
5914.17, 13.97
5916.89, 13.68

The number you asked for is -5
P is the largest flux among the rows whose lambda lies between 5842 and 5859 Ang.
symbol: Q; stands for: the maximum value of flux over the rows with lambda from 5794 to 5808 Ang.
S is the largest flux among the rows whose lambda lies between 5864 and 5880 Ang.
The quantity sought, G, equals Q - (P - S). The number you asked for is 14.0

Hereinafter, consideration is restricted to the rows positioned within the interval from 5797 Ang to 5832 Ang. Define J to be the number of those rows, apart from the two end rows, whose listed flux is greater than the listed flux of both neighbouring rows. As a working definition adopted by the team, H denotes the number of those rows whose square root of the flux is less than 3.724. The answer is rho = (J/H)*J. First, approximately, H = 9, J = 4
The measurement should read 1.8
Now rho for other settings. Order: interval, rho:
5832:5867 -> 1.8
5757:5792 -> 1.6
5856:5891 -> 1.5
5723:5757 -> 1.5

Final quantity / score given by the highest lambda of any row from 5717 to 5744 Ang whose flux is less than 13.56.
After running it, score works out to 5726.56 Ang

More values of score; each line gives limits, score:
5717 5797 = 5782.21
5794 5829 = 5827.65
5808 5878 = 5876.16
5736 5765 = 5760.94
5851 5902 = 5897.85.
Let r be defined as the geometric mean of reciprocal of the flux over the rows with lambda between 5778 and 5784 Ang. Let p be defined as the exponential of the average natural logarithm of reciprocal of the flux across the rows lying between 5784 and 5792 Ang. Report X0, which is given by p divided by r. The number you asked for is 0.96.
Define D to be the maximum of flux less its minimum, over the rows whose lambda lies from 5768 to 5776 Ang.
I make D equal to 0.5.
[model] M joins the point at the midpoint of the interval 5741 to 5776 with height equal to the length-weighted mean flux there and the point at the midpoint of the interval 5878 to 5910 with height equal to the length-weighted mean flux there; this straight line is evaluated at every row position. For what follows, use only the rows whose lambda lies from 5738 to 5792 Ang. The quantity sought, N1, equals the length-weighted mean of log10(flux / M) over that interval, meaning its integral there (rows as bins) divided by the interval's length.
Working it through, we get 0.0014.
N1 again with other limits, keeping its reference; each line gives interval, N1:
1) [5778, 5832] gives -0.0002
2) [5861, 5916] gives 0.0024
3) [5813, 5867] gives 0.0049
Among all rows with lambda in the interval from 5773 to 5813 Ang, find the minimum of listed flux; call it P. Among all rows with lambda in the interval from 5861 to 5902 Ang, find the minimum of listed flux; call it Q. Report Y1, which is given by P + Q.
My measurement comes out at 23.6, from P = 12.01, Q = 11.6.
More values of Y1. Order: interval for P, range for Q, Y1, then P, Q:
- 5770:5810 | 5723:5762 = 25.1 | 12.01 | 13.09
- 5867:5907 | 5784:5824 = 23.6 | 11.6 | 12.01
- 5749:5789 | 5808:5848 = 25.2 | 13.09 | 12.08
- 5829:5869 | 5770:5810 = 24.8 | 12.8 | 12.01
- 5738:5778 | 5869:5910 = 24.7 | 13.09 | 11.6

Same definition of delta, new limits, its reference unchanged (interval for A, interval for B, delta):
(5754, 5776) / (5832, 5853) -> -4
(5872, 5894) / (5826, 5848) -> -21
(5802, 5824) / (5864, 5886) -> -20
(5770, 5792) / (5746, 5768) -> 2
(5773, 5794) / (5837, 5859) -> 4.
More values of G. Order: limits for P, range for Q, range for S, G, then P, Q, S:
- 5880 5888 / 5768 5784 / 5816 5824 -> 14.2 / 13.59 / 13.93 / 13.88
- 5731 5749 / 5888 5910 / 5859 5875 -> 13.8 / 14.69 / 14.42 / 14.05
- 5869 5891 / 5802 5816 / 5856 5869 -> 14.3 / 14.05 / 14.4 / 13.92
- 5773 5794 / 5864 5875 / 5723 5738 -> 13.8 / 14.35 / 14.05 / 14.12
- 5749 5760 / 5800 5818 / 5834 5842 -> 14.3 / 14.05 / 14.4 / 13.97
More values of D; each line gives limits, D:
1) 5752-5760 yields 0.8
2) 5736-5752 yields 1.5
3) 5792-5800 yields 1.7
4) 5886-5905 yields 2.5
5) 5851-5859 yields 0.9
